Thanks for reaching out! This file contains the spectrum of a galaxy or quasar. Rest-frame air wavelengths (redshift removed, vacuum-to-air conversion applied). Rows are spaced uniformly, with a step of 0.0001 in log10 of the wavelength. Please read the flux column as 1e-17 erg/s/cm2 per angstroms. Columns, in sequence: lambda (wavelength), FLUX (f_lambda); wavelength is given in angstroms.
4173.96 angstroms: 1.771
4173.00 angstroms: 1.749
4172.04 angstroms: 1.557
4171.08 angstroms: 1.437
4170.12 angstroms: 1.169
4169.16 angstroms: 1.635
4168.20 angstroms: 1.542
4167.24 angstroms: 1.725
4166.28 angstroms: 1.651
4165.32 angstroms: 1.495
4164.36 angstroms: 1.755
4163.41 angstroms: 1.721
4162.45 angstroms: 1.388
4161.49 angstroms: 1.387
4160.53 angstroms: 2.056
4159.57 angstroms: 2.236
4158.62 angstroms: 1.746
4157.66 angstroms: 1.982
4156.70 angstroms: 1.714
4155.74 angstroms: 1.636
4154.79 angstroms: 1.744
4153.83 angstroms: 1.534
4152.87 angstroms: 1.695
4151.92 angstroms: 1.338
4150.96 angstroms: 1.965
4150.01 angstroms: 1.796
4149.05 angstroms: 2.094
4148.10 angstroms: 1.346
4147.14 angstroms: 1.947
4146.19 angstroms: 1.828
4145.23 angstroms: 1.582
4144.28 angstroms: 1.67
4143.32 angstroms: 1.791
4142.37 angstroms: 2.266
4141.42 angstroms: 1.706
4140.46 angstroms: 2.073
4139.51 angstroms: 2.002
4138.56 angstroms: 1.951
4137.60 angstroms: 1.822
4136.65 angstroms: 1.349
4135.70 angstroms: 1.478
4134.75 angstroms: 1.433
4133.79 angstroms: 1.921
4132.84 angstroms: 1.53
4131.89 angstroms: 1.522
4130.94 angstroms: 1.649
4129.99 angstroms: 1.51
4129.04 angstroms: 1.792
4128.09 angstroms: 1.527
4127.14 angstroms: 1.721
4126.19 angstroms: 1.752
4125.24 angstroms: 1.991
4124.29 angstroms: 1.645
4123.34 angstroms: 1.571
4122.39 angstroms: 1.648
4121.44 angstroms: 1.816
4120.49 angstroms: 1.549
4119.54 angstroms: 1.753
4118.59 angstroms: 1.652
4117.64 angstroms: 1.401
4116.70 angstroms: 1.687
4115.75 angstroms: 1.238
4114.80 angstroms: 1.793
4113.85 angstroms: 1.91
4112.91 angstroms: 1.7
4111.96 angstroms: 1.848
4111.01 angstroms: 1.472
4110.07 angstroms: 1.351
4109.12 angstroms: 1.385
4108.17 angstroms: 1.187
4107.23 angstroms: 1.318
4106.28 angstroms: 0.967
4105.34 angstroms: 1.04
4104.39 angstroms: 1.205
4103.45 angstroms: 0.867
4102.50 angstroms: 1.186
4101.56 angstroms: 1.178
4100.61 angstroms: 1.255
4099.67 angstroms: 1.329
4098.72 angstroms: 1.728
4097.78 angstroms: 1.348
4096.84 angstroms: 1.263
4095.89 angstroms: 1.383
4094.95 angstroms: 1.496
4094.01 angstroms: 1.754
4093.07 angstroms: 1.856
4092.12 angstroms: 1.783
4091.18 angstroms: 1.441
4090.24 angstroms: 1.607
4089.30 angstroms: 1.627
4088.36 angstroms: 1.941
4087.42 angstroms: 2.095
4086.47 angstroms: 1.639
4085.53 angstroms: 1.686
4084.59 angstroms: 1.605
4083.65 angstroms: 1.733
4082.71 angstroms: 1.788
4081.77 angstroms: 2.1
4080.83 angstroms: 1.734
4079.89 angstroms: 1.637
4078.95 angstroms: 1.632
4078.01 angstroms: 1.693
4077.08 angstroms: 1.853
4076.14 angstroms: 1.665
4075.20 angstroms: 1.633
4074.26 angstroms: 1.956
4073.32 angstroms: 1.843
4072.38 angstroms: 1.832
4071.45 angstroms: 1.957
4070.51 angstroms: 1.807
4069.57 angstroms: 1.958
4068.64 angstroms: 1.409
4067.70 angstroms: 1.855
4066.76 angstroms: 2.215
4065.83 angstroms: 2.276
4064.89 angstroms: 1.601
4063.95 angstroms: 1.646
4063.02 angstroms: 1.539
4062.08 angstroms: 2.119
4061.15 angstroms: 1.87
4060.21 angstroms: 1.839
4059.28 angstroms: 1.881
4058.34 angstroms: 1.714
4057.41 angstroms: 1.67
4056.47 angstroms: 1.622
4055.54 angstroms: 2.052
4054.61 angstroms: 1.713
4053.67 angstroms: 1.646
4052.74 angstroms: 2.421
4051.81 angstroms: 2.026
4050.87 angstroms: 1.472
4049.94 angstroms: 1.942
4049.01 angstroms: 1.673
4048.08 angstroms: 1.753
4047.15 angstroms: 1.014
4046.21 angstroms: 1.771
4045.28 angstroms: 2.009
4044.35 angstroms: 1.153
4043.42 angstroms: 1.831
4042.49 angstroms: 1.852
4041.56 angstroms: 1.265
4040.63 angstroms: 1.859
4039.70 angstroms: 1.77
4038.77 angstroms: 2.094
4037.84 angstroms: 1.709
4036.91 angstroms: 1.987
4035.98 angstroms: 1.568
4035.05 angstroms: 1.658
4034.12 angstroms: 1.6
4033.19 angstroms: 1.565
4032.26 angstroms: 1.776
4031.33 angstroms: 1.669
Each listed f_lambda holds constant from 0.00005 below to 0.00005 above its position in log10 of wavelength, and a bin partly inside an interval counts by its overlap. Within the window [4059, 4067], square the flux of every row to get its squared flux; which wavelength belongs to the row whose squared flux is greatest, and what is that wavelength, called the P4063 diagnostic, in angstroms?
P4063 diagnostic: 4065.83 angstroms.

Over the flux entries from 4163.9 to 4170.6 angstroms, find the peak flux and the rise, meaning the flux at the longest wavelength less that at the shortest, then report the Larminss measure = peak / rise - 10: -13.0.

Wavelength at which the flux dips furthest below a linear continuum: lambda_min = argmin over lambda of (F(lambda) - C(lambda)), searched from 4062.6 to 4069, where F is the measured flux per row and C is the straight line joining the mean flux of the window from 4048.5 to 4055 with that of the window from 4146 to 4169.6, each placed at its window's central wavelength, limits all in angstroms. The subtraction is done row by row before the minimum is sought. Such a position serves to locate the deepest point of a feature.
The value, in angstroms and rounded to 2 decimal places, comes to 4068.64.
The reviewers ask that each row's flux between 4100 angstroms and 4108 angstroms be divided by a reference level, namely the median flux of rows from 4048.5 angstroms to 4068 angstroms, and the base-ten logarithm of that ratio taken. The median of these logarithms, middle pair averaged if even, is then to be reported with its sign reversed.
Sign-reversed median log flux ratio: 0.192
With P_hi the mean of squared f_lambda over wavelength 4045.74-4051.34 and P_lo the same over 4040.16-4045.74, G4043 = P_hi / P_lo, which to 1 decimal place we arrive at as 0.9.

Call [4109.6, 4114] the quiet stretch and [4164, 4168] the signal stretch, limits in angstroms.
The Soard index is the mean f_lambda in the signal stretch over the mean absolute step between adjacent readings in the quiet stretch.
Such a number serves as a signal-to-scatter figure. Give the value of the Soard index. 7.7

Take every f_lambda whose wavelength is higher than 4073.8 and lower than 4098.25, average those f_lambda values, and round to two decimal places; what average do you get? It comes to 1.69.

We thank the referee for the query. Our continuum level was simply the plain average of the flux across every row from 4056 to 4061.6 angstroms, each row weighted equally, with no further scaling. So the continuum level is 1.8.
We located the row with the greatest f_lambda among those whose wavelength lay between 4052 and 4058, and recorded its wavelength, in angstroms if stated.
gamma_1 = 4052.74 angstroms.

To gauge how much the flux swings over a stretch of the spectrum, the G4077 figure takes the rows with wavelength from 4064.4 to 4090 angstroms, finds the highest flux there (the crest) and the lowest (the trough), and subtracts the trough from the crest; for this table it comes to 0.87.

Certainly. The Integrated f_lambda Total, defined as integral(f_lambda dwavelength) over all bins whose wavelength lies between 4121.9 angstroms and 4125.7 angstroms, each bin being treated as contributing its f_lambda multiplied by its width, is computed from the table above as 6.51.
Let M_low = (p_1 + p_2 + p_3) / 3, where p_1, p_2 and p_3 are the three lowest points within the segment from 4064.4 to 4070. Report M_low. 1.62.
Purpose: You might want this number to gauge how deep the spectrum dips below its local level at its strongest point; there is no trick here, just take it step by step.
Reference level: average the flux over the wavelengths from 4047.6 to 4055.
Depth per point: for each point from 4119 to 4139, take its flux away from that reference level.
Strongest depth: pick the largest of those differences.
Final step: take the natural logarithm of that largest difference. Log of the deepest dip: -0.73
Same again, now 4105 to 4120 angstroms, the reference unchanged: -0.15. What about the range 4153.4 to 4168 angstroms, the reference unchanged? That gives -0.81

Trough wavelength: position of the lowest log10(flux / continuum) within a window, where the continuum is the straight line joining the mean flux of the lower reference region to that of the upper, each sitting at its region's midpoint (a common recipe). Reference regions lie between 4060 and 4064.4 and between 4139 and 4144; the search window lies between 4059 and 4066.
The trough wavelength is 4063.02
